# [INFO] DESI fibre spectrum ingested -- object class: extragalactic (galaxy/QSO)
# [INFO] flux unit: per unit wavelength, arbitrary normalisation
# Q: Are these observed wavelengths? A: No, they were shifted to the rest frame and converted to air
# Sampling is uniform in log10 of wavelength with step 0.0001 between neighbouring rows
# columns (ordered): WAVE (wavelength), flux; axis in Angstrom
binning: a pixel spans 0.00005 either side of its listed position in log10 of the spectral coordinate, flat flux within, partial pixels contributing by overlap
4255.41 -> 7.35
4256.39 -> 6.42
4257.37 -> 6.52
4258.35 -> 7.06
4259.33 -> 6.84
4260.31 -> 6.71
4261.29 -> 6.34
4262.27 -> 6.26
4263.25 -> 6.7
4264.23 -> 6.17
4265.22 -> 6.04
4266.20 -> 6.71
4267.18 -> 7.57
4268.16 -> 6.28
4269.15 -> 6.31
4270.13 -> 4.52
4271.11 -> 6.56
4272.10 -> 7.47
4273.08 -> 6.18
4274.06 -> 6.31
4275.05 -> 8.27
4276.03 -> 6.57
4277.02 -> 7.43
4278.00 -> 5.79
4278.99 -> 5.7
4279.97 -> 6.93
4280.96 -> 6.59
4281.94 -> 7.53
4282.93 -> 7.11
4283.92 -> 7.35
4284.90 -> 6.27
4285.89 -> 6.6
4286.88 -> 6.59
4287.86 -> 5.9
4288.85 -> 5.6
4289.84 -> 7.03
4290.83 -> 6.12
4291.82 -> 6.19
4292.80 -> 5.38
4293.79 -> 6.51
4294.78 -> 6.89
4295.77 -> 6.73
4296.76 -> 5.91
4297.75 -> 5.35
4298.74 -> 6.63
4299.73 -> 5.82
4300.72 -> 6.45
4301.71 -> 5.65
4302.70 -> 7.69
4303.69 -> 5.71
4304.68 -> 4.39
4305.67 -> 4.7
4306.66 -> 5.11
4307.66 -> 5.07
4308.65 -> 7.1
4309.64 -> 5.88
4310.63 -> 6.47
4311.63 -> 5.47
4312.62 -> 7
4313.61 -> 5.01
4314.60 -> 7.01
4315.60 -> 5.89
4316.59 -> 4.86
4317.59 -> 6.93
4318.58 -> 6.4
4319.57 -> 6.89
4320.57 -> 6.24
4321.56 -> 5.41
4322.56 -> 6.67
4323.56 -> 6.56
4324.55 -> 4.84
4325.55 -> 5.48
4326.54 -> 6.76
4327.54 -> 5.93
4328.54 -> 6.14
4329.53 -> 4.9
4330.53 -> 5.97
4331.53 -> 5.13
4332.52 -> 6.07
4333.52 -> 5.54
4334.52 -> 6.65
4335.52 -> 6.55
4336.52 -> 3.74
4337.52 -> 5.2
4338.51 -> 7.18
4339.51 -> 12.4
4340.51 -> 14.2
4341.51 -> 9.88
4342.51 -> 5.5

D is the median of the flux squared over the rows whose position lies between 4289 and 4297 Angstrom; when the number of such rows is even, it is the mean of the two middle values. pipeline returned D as 40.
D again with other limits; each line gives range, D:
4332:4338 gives 34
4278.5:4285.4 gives 48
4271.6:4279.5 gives 41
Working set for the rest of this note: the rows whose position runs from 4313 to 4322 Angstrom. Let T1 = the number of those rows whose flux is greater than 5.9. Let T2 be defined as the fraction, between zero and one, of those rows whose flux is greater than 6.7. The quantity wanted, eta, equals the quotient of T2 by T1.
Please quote 0.067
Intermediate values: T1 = 5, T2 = 0.33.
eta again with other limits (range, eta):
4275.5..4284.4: 0.079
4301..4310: 0.111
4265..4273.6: 0.042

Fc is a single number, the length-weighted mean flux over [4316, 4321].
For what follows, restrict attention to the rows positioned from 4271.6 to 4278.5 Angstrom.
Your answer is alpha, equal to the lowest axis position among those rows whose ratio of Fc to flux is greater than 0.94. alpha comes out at 4273.08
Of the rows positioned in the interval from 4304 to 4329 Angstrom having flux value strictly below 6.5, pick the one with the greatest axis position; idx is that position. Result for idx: 4328.54 Angstrom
